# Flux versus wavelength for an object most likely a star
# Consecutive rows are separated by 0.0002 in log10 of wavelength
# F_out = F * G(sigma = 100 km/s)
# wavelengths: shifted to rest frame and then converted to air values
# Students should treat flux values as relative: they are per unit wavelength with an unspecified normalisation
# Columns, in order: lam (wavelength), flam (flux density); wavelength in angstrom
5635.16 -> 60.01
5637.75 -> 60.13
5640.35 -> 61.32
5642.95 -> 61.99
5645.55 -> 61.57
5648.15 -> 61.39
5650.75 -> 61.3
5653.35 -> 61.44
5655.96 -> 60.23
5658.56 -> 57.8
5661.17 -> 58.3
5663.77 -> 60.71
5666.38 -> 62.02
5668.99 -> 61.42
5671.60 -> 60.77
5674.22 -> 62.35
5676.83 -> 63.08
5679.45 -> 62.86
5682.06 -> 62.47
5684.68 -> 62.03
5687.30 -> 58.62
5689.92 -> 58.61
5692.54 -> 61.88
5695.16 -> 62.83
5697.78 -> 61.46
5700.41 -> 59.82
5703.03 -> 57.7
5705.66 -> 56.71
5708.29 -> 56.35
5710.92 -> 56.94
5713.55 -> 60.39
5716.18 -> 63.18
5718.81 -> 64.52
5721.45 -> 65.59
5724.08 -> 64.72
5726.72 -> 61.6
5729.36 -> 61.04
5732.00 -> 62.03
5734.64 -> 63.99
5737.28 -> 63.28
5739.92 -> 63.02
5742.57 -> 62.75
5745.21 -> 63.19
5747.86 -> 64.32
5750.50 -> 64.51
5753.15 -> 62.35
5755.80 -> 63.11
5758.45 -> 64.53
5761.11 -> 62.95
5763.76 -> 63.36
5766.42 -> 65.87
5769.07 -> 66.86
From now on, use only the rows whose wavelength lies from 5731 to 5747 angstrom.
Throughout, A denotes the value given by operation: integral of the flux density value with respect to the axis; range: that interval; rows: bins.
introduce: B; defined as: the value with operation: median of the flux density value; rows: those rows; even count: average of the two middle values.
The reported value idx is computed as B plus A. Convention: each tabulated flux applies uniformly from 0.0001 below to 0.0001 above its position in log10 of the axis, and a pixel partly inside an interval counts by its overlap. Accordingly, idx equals 1073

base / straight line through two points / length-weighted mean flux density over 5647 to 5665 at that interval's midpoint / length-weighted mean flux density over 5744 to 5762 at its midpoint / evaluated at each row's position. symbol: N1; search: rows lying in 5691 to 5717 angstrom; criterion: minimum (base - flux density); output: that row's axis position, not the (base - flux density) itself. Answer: 5695.16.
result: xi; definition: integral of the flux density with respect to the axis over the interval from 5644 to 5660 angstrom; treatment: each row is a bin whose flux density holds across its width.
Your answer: 970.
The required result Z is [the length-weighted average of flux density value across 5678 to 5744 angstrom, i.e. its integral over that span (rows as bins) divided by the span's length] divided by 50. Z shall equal 1.23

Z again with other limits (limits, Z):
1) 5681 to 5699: 1.22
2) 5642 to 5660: 1.22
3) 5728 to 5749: 1.26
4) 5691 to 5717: 1.19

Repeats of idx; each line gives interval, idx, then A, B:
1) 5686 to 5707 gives 1313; 1254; 59.2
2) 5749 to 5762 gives 889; 826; 63.1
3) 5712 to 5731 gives 1258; 1195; 63.2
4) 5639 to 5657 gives 1165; 1104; 61.4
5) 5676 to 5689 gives 864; 801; 62.5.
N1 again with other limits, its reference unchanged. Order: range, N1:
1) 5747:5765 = 5750.50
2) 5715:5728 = 5721.45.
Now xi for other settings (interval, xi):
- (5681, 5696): 915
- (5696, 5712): 933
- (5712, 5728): 1012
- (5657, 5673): 963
